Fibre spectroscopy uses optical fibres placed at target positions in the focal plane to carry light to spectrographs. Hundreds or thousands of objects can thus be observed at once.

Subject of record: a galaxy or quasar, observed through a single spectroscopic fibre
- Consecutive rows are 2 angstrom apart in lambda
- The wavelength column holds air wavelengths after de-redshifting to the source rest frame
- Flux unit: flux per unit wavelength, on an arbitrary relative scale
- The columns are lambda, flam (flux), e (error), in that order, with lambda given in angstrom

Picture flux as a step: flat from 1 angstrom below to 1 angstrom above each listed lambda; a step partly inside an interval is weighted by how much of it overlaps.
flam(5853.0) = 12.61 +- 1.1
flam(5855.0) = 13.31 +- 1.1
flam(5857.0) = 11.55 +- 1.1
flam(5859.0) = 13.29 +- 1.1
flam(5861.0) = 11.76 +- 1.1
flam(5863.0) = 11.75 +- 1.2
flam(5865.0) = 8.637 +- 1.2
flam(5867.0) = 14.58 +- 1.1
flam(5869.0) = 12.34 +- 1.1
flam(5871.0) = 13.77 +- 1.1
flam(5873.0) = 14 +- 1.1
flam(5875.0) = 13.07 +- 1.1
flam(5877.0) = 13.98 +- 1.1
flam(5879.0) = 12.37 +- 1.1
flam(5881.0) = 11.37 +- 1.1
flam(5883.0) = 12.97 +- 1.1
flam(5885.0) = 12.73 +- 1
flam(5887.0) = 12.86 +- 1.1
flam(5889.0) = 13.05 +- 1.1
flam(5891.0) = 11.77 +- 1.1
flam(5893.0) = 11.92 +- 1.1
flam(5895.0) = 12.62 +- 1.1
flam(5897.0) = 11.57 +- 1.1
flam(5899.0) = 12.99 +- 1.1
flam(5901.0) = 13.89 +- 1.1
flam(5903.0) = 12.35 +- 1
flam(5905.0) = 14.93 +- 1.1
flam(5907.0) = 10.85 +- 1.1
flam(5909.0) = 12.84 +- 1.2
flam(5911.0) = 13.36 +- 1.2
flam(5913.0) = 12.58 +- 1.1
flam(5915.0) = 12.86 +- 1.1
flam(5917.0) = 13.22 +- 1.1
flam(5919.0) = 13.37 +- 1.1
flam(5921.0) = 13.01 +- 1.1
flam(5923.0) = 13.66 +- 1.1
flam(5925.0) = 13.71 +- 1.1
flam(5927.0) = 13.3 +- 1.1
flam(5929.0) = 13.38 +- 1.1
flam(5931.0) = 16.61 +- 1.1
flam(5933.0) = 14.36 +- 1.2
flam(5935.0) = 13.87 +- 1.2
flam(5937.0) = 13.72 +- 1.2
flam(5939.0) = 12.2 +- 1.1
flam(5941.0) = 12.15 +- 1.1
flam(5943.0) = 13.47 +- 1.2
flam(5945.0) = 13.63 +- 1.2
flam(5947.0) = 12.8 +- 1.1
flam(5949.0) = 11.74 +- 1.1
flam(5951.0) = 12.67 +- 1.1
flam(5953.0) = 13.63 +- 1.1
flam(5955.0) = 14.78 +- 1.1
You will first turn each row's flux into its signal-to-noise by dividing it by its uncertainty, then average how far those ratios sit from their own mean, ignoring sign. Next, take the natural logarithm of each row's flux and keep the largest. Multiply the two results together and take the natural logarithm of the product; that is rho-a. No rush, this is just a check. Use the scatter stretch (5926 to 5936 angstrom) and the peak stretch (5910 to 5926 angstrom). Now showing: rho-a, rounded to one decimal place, 1.0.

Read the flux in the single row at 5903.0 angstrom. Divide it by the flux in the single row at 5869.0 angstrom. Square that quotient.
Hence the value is 1.00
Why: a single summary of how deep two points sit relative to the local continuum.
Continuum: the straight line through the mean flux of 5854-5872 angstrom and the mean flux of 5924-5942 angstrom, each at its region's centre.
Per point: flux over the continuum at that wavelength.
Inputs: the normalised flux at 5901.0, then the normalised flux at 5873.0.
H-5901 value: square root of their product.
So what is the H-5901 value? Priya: 1.09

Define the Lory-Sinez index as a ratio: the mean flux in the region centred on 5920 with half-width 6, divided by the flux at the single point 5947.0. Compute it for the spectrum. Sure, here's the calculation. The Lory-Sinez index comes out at 1.04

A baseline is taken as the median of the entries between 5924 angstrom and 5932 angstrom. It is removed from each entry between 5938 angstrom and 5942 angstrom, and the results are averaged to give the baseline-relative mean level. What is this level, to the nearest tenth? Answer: -1.4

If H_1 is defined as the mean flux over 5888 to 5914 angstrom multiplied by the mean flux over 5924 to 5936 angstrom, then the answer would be 180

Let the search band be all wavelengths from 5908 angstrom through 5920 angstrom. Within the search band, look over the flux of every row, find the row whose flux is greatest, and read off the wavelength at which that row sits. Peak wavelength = 5919.0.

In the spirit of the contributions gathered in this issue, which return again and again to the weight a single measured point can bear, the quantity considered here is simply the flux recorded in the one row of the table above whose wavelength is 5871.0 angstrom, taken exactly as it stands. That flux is 13.77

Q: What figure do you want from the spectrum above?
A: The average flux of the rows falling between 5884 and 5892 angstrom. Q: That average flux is 12.6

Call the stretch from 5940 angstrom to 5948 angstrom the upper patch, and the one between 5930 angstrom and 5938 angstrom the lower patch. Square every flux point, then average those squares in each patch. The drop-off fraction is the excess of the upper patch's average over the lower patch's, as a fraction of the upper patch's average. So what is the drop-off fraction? -0.27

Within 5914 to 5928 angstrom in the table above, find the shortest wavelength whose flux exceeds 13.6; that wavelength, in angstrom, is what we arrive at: 5923.0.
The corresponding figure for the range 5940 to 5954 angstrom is 5945.0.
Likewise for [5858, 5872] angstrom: 5867.0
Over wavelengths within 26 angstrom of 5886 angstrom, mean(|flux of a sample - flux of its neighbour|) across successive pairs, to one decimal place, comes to 1.4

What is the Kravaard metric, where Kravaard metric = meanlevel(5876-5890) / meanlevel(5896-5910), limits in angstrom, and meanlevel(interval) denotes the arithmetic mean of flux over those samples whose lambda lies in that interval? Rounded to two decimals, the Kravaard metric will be 1.00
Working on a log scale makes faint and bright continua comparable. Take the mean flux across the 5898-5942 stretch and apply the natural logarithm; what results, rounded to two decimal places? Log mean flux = 2.59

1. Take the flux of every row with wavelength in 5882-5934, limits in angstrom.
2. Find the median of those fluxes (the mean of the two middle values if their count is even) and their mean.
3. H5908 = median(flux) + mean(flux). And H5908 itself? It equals 26.1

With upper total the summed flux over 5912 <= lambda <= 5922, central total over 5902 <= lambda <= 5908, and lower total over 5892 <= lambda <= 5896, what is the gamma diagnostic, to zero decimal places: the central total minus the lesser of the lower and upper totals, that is 14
